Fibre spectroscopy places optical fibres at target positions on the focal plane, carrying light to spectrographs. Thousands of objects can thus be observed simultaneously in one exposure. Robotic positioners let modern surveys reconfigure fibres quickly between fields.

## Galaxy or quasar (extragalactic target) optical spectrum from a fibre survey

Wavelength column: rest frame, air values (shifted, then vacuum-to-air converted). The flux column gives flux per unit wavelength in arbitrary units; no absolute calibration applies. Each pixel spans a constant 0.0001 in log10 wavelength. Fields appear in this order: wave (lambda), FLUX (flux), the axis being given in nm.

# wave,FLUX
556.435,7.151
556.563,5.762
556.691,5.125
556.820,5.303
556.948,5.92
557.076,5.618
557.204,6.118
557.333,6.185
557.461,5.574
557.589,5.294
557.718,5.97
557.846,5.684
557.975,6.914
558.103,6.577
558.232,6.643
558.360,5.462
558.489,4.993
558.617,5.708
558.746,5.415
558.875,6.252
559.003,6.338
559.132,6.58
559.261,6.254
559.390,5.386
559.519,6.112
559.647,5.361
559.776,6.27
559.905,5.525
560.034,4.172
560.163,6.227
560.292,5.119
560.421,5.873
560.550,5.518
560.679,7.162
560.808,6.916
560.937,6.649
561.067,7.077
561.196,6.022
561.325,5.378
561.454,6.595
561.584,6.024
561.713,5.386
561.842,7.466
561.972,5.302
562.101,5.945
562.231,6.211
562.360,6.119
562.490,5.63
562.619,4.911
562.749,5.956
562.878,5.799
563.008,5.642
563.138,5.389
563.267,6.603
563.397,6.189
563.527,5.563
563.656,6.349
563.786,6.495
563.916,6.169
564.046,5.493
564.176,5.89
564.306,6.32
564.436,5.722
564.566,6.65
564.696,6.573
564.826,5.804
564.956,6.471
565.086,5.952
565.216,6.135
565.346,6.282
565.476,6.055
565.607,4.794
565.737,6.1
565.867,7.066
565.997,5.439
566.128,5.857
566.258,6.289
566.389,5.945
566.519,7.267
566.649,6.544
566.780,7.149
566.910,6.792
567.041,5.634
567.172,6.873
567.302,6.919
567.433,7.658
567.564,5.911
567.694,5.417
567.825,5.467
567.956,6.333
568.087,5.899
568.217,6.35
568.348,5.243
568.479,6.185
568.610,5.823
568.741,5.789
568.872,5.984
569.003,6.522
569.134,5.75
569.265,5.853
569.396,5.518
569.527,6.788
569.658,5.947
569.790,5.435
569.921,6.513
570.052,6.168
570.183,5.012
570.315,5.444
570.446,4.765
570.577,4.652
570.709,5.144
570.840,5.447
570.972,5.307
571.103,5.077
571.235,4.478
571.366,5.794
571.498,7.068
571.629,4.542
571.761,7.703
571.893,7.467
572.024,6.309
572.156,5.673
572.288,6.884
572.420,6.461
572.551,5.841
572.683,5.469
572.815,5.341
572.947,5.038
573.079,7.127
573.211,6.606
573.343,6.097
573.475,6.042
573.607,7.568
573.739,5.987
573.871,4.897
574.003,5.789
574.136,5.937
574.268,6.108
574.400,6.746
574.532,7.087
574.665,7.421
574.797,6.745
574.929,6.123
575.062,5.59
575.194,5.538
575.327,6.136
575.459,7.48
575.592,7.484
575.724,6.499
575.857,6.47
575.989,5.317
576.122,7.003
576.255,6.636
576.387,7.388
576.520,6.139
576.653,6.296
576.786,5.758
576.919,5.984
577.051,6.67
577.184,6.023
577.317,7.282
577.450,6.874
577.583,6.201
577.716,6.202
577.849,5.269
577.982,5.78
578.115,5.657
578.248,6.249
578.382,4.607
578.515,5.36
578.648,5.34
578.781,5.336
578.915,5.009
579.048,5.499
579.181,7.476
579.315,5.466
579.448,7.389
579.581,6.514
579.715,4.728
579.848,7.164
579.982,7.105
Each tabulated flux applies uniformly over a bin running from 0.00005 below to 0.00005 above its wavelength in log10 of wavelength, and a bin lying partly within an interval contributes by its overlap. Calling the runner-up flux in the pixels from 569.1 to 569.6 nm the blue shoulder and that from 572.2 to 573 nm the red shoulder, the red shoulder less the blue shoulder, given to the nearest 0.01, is 0.61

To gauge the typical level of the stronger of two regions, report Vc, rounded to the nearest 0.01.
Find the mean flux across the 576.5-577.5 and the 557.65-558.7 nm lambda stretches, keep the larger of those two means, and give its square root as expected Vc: 2.53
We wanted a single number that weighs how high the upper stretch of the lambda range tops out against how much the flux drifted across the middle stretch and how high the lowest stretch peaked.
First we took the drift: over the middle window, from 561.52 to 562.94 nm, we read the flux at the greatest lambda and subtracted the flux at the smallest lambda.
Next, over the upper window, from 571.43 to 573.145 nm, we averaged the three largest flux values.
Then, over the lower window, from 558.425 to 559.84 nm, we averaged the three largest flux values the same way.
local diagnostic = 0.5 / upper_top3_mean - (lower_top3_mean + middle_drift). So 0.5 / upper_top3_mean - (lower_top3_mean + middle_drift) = -6.1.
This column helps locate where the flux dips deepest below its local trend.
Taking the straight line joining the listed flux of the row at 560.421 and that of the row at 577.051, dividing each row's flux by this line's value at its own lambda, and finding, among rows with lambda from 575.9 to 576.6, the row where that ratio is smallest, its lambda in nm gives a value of 575.989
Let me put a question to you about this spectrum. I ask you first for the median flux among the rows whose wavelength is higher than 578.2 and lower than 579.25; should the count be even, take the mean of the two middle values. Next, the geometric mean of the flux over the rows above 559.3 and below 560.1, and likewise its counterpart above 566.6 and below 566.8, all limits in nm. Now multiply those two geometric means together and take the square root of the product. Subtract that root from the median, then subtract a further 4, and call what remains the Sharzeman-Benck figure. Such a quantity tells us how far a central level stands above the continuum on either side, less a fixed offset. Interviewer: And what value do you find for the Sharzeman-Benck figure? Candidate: -4.74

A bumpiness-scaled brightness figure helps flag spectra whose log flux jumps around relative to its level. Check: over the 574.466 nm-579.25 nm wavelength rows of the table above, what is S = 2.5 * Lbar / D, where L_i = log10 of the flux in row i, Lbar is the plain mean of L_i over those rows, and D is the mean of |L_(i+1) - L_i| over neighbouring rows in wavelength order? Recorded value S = 44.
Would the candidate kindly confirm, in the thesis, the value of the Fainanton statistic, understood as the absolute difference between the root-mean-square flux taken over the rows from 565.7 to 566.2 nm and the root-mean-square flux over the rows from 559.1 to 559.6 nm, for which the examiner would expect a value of 0.0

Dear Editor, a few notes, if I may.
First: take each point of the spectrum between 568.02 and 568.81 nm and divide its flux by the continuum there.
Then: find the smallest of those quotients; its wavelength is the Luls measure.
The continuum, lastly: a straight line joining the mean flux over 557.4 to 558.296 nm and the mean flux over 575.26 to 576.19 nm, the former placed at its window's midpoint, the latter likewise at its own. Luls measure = 568.348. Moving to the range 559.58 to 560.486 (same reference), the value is 560.034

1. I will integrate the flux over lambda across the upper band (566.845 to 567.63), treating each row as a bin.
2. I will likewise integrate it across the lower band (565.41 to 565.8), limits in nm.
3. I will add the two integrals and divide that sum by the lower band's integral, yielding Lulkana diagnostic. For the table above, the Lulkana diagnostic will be 3.4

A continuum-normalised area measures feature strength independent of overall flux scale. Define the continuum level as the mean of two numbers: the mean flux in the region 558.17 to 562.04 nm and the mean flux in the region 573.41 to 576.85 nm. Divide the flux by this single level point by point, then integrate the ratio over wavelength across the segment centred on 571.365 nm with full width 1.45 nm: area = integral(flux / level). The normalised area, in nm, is 1.37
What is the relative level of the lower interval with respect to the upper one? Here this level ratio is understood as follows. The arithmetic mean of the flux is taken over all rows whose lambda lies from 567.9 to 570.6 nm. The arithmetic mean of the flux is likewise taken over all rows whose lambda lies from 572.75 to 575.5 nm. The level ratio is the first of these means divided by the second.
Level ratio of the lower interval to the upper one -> 0.93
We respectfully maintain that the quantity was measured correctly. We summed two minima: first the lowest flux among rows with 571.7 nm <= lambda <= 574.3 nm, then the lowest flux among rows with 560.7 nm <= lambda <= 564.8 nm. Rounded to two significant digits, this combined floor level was 9.8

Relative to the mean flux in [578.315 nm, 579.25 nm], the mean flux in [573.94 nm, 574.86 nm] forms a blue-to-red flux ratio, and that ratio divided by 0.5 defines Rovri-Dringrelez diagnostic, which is 2.37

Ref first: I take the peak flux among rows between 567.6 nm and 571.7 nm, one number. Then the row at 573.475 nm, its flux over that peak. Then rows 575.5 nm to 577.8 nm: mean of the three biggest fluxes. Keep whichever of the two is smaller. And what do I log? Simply 0.855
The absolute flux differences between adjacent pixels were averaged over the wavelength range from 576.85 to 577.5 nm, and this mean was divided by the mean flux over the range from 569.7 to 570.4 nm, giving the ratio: 0.13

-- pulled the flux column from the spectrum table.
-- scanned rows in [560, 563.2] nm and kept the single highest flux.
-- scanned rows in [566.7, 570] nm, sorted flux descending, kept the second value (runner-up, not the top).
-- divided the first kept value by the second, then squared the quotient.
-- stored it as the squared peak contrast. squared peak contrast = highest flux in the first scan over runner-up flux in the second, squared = 1.09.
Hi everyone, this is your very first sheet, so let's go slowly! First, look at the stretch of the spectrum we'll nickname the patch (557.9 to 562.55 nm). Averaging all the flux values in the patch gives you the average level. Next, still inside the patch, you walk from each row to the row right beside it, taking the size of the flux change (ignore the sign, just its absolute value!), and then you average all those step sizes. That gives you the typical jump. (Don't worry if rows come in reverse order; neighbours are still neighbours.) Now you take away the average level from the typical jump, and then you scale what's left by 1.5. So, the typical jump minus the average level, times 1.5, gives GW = -7.88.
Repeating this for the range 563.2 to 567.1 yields -8.33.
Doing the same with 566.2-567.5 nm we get -8.97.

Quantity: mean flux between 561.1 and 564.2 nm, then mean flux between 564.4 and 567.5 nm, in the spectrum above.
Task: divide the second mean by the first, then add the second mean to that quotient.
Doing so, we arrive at 7.4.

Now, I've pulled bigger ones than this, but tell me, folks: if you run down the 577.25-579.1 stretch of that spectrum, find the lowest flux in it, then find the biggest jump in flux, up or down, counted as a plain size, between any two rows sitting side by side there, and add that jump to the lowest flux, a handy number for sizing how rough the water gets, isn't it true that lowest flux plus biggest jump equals 6.2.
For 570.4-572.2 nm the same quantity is 7.6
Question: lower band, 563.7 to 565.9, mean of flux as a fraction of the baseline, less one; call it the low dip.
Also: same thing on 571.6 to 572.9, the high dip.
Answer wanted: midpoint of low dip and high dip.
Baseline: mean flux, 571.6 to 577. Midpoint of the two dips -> -0.027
